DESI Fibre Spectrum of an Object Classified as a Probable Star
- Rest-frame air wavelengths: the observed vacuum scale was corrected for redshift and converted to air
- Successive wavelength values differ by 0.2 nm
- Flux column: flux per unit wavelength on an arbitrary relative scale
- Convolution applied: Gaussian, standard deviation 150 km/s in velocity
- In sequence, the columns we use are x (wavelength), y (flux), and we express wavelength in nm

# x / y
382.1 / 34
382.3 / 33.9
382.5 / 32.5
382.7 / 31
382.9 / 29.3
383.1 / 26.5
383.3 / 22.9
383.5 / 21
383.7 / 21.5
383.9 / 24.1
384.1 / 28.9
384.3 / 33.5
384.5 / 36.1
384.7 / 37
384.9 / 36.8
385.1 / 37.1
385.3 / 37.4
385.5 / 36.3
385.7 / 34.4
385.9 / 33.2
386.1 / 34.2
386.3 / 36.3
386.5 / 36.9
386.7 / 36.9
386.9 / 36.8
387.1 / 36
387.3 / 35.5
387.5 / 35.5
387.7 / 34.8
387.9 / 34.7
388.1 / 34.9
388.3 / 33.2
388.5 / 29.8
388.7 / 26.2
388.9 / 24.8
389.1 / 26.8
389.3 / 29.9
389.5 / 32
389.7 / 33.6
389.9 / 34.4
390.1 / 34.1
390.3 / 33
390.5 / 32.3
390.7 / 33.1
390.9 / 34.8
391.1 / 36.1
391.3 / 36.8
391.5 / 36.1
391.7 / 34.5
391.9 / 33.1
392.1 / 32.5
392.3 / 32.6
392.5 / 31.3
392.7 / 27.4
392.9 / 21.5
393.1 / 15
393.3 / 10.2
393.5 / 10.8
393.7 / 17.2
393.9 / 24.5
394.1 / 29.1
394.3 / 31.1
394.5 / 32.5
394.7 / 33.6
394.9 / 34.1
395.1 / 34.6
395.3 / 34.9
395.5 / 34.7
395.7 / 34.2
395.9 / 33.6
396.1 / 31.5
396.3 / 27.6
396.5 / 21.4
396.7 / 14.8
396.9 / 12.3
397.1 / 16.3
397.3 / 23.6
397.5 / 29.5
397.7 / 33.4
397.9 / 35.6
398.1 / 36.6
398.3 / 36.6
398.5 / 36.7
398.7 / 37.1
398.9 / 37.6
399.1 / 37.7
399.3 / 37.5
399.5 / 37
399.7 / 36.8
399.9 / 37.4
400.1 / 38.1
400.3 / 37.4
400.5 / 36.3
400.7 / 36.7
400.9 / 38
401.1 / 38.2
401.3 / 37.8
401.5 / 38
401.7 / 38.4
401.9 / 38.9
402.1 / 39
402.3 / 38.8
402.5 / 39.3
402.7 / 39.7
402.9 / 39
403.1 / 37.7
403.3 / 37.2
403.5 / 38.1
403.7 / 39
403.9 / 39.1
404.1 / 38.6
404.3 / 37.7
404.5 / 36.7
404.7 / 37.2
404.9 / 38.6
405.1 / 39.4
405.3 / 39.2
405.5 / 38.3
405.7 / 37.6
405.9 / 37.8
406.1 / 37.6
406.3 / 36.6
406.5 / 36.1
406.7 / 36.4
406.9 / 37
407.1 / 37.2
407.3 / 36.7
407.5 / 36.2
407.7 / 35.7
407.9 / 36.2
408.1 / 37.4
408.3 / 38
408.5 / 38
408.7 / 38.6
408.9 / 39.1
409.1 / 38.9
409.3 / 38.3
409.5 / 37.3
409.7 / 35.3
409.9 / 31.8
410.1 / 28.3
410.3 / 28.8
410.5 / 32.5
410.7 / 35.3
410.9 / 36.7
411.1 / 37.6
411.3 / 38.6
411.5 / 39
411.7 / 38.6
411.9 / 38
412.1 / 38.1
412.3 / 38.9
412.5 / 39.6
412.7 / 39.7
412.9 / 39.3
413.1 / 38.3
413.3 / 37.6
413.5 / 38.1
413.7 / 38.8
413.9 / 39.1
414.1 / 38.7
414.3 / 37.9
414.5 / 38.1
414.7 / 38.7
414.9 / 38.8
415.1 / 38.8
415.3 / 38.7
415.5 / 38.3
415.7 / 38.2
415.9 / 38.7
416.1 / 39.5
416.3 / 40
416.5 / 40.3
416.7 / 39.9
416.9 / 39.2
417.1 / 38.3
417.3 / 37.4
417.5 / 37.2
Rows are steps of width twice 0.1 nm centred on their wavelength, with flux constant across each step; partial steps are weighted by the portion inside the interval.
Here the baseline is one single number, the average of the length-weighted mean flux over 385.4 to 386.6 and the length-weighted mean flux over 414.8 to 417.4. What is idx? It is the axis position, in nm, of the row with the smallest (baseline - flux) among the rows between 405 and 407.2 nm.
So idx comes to 405.1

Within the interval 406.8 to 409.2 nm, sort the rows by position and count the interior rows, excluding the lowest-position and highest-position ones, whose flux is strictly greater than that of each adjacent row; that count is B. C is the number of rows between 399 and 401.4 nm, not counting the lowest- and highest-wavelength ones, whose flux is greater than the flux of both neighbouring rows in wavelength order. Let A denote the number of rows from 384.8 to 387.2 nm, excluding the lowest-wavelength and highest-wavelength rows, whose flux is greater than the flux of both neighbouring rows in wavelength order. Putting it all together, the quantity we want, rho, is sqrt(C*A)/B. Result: 0.7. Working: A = 1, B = 2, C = 2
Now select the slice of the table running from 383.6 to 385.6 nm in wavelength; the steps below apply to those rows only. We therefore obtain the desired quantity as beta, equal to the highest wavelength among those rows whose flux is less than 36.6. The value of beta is 385.5 nm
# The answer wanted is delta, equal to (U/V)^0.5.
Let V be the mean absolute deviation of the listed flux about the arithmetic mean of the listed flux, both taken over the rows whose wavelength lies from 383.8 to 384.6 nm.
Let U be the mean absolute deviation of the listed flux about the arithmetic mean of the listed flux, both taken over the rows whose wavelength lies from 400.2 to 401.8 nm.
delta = 0.4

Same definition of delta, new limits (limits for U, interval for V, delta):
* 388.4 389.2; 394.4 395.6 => 1.5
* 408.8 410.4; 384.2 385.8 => 1.9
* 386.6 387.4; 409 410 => 0.5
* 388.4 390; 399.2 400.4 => 3.0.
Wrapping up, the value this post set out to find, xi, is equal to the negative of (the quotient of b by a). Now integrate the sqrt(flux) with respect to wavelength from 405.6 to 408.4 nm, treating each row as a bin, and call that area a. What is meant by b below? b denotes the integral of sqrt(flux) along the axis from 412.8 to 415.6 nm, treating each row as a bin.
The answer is -1.02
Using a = 17.0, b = 17.4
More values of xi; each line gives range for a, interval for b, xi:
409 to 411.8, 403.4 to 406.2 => -1.04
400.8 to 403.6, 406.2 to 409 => -0.98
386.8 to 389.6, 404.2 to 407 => -1.08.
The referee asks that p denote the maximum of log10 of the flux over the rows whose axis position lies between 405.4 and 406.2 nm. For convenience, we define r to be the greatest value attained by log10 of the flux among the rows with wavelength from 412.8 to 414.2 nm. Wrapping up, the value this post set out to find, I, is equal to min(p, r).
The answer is 1.58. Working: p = 1.583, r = 1.59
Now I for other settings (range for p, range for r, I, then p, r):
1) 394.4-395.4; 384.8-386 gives 1.54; 1.543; 1.57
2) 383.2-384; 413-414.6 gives 1.38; 1.382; 1.59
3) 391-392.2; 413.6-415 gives 1.57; 1.566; 1.59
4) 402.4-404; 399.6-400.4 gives 1.58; 1.599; 1.58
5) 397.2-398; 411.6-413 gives 1.55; 1.551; 1.60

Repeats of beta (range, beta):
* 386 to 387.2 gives 387.1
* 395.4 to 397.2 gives 397.1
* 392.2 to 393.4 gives 393.3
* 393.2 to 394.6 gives 394.5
